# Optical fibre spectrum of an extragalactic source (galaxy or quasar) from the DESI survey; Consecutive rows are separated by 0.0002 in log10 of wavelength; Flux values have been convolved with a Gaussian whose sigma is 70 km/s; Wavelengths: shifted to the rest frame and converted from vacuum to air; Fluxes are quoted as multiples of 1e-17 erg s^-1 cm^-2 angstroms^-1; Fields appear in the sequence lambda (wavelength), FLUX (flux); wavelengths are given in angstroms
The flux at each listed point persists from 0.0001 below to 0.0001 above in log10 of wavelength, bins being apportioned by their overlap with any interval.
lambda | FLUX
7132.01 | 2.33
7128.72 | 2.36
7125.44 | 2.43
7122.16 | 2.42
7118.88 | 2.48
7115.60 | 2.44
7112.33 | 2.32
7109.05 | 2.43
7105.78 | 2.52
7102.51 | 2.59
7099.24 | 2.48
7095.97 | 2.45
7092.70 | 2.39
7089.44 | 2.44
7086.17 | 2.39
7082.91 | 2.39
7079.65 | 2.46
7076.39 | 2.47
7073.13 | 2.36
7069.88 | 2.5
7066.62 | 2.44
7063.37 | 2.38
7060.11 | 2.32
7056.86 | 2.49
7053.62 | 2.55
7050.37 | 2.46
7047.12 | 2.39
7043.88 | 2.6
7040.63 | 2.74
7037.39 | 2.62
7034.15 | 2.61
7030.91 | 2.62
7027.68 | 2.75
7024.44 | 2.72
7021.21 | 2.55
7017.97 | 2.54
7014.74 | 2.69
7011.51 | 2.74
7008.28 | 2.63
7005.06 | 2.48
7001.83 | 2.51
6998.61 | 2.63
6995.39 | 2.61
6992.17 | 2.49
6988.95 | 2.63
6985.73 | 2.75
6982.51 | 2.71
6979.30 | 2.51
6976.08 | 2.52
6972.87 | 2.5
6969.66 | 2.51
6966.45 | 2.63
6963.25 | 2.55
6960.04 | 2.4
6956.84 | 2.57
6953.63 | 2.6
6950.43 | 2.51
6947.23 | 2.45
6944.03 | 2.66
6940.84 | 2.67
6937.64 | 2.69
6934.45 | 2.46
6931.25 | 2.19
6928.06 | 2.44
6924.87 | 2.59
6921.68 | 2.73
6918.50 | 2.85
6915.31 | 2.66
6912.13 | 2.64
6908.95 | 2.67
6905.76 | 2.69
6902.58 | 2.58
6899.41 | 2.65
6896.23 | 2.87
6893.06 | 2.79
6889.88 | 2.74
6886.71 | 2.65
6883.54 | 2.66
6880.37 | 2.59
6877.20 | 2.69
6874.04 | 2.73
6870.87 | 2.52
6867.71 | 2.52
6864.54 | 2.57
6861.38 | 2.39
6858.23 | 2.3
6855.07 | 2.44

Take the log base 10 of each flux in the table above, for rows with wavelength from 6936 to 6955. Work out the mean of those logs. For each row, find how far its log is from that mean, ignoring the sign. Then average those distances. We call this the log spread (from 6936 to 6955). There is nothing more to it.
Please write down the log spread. 0.0132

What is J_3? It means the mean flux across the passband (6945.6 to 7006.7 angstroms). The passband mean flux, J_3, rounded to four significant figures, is 2.556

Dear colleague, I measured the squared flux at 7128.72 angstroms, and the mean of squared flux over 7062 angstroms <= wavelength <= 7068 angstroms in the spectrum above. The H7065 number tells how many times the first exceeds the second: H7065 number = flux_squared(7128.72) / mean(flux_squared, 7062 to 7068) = 0.96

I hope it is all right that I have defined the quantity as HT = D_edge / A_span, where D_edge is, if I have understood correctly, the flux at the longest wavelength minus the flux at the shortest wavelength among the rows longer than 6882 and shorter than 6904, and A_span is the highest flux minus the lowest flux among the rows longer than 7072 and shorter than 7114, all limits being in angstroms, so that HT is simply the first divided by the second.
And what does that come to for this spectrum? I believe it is -0.30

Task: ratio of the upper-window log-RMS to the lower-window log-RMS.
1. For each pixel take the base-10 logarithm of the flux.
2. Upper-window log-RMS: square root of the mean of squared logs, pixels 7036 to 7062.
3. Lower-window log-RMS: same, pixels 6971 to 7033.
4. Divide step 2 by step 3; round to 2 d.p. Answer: 0.96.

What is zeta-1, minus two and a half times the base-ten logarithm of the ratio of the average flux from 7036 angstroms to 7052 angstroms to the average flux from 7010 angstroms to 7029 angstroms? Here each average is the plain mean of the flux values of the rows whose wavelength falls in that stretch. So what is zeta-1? 0.043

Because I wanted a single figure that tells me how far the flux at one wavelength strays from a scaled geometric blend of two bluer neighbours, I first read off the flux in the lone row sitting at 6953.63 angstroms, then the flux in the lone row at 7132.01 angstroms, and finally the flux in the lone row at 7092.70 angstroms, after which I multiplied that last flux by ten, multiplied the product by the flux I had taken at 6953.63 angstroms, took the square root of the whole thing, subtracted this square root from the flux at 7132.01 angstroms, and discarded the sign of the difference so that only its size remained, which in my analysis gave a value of 5.55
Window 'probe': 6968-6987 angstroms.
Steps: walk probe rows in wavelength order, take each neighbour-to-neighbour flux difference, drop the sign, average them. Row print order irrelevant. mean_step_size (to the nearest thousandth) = 0.056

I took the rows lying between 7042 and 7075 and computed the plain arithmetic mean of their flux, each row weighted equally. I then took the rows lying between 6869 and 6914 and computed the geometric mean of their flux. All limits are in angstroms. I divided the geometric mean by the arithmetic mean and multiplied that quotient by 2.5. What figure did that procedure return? 2.73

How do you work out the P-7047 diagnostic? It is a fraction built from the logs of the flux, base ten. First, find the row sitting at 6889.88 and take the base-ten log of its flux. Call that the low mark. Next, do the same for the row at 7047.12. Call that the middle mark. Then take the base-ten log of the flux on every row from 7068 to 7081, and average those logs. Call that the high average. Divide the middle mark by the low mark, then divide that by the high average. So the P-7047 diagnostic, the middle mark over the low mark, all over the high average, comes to 2.22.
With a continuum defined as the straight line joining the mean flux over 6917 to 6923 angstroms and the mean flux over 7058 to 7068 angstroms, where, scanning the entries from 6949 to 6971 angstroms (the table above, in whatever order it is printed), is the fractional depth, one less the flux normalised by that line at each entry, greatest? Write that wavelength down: 6960.04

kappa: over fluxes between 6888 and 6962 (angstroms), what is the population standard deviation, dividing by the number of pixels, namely 0.151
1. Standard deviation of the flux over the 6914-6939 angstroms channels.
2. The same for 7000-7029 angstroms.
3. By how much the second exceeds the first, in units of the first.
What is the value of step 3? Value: -0.49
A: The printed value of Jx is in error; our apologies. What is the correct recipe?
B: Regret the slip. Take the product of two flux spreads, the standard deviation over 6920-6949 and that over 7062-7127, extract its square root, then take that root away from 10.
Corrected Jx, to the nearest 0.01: 9.90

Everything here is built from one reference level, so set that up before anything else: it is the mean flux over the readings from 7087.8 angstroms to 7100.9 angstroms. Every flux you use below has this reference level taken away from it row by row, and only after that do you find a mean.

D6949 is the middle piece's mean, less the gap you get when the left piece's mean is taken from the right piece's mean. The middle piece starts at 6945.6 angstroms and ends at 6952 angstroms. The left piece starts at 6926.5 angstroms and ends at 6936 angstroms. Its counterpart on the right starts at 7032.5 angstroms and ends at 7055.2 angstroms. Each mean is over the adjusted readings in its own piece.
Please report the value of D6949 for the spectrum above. -0.16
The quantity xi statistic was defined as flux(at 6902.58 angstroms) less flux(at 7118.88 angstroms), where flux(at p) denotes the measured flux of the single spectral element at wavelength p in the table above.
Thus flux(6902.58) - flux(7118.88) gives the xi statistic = 0.10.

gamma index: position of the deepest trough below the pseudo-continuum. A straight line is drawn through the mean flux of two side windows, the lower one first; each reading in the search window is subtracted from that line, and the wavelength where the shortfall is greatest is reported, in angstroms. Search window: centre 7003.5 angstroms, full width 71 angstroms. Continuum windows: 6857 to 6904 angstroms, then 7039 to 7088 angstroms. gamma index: 6972.87 angstroms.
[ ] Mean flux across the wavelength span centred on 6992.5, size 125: 2.58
